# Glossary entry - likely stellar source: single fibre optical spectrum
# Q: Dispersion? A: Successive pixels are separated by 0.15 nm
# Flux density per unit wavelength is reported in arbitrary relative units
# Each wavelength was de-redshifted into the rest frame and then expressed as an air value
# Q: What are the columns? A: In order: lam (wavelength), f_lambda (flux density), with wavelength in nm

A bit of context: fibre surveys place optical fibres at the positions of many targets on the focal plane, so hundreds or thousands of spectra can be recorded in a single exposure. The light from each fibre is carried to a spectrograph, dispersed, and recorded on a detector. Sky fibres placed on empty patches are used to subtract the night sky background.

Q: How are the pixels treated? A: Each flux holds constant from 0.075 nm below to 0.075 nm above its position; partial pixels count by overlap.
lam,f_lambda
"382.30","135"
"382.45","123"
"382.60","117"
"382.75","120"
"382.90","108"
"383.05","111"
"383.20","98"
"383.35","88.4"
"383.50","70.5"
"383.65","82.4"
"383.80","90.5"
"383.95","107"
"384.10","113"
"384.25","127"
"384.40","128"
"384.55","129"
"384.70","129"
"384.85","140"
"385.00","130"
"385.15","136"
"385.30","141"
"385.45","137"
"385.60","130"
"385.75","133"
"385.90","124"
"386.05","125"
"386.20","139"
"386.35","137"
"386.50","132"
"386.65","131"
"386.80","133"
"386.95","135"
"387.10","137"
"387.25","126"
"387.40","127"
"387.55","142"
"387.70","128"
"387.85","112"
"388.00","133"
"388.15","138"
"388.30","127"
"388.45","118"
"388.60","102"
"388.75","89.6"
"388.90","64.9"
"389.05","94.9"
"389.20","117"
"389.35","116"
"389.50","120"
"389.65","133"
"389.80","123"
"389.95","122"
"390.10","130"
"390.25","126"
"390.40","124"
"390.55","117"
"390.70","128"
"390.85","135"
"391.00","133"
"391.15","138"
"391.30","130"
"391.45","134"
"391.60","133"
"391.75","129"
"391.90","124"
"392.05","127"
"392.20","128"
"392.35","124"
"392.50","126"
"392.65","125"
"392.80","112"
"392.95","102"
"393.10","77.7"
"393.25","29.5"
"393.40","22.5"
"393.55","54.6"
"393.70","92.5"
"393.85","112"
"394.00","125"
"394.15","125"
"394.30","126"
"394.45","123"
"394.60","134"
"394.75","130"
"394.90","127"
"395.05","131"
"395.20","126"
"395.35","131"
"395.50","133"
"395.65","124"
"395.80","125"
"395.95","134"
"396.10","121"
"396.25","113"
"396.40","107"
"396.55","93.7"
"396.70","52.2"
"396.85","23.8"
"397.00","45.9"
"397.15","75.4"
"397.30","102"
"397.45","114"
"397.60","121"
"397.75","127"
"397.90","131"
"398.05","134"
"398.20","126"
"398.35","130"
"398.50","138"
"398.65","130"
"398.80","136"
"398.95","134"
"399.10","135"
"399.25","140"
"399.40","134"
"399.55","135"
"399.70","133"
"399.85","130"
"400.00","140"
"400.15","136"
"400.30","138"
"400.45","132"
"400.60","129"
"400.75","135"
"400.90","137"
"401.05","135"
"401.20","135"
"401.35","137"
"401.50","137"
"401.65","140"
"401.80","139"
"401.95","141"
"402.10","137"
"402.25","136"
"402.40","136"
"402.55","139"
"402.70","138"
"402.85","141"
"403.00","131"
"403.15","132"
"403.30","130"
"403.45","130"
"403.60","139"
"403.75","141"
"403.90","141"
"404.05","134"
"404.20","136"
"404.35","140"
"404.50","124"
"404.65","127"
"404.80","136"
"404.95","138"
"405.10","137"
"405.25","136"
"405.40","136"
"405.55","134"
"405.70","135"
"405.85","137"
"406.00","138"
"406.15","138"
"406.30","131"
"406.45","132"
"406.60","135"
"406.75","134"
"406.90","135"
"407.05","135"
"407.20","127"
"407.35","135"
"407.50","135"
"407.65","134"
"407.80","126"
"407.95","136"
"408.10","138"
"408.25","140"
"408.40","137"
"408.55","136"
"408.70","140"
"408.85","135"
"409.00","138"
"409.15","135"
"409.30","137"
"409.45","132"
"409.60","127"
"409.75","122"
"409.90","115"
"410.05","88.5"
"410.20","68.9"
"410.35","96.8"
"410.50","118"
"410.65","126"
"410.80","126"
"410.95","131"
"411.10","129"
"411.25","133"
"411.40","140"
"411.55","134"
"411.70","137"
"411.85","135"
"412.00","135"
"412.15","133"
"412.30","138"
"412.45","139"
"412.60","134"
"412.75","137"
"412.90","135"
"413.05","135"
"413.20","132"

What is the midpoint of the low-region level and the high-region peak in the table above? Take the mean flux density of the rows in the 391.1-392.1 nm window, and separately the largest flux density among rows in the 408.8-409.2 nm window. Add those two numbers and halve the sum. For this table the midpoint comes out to 134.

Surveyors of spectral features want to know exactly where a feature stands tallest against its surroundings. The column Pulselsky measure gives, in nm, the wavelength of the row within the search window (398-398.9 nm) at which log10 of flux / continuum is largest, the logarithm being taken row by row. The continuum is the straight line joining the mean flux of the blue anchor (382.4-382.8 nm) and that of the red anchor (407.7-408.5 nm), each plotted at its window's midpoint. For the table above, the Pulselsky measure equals 398.50 nm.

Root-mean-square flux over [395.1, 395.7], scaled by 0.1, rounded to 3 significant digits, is 12.9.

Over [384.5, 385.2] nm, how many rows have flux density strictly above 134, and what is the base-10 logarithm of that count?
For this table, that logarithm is 0.30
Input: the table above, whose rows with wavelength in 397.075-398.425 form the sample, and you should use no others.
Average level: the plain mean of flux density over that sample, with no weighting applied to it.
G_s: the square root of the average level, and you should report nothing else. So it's 10.9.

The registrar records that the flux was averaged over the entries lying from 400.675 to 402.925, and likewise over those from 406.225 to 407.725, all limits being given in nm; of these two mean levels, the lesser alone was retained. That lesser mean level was 133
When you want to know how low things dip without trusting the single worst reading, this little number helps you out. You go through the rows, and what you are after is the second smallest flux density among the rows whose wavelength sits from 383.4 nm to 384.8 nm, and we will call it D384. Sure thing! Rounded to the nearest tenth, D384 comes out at 82.4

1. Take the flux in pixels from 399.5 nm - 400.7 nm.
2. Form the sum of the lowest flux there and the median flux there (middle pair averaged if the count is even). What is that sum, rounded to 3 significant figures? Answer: 263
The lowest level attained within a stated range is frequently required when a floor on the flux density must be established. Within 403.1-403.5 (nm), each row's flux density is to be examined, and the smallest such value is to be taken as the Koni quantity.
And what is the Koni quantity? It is 130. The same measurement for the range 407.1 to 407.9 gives 126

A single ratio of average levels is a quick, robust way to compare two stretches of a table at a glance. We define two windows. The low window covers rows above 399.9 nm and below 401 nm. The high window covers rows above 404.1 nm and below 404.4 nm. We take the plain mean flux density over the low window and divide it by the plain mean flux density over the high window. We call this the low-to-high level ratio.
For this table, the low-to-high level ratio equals 0.98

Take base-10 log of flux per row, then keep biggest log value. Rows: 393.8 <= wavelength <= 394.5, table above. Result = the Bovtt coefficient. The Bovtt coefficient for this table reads 2.10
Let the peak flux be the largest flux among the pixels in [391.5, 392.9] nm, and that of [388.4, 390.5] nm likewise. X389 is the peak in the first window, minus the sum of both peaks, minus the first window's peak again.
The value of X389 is -266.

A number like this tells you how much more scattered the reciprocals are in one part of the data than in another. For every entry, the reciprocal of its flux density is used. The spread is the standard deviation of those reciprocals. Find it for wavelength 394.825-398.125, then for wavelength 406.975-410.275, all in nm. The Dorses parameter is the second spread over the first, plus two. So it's 2.2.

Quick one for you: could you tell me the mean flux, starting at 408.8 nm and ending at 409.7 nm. 134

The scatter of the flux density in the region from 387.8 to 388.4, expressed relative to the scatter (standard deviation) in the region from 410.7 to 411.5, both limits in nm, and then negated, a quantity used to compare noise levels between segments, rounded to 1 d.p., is -2.1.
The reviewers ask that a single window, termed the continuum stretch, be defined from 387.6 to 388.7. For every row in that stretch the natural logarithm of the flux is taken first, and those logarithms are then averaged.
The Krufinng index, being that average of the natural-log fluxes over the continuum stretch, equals 4.80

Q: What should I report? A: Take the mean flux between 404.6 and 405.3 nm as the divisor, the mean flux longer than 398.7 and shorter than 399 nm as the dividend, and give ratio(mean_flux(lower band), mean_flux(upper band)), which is 1.00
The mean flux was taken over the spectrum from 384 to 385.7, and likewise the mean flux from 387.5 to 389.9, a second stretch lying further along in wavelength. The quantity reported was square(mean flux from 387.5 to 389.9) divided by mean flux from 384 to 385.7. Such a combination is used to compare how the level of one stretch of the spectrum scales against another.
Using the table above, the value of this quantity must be 103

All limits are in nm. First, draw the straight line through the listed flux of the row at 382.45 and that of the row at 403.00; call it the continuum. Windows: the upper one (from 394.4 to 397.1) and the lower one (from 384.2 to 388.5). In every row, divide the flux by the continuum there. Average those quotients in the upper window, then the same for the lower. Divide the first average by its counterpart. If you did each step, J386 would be 0.81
